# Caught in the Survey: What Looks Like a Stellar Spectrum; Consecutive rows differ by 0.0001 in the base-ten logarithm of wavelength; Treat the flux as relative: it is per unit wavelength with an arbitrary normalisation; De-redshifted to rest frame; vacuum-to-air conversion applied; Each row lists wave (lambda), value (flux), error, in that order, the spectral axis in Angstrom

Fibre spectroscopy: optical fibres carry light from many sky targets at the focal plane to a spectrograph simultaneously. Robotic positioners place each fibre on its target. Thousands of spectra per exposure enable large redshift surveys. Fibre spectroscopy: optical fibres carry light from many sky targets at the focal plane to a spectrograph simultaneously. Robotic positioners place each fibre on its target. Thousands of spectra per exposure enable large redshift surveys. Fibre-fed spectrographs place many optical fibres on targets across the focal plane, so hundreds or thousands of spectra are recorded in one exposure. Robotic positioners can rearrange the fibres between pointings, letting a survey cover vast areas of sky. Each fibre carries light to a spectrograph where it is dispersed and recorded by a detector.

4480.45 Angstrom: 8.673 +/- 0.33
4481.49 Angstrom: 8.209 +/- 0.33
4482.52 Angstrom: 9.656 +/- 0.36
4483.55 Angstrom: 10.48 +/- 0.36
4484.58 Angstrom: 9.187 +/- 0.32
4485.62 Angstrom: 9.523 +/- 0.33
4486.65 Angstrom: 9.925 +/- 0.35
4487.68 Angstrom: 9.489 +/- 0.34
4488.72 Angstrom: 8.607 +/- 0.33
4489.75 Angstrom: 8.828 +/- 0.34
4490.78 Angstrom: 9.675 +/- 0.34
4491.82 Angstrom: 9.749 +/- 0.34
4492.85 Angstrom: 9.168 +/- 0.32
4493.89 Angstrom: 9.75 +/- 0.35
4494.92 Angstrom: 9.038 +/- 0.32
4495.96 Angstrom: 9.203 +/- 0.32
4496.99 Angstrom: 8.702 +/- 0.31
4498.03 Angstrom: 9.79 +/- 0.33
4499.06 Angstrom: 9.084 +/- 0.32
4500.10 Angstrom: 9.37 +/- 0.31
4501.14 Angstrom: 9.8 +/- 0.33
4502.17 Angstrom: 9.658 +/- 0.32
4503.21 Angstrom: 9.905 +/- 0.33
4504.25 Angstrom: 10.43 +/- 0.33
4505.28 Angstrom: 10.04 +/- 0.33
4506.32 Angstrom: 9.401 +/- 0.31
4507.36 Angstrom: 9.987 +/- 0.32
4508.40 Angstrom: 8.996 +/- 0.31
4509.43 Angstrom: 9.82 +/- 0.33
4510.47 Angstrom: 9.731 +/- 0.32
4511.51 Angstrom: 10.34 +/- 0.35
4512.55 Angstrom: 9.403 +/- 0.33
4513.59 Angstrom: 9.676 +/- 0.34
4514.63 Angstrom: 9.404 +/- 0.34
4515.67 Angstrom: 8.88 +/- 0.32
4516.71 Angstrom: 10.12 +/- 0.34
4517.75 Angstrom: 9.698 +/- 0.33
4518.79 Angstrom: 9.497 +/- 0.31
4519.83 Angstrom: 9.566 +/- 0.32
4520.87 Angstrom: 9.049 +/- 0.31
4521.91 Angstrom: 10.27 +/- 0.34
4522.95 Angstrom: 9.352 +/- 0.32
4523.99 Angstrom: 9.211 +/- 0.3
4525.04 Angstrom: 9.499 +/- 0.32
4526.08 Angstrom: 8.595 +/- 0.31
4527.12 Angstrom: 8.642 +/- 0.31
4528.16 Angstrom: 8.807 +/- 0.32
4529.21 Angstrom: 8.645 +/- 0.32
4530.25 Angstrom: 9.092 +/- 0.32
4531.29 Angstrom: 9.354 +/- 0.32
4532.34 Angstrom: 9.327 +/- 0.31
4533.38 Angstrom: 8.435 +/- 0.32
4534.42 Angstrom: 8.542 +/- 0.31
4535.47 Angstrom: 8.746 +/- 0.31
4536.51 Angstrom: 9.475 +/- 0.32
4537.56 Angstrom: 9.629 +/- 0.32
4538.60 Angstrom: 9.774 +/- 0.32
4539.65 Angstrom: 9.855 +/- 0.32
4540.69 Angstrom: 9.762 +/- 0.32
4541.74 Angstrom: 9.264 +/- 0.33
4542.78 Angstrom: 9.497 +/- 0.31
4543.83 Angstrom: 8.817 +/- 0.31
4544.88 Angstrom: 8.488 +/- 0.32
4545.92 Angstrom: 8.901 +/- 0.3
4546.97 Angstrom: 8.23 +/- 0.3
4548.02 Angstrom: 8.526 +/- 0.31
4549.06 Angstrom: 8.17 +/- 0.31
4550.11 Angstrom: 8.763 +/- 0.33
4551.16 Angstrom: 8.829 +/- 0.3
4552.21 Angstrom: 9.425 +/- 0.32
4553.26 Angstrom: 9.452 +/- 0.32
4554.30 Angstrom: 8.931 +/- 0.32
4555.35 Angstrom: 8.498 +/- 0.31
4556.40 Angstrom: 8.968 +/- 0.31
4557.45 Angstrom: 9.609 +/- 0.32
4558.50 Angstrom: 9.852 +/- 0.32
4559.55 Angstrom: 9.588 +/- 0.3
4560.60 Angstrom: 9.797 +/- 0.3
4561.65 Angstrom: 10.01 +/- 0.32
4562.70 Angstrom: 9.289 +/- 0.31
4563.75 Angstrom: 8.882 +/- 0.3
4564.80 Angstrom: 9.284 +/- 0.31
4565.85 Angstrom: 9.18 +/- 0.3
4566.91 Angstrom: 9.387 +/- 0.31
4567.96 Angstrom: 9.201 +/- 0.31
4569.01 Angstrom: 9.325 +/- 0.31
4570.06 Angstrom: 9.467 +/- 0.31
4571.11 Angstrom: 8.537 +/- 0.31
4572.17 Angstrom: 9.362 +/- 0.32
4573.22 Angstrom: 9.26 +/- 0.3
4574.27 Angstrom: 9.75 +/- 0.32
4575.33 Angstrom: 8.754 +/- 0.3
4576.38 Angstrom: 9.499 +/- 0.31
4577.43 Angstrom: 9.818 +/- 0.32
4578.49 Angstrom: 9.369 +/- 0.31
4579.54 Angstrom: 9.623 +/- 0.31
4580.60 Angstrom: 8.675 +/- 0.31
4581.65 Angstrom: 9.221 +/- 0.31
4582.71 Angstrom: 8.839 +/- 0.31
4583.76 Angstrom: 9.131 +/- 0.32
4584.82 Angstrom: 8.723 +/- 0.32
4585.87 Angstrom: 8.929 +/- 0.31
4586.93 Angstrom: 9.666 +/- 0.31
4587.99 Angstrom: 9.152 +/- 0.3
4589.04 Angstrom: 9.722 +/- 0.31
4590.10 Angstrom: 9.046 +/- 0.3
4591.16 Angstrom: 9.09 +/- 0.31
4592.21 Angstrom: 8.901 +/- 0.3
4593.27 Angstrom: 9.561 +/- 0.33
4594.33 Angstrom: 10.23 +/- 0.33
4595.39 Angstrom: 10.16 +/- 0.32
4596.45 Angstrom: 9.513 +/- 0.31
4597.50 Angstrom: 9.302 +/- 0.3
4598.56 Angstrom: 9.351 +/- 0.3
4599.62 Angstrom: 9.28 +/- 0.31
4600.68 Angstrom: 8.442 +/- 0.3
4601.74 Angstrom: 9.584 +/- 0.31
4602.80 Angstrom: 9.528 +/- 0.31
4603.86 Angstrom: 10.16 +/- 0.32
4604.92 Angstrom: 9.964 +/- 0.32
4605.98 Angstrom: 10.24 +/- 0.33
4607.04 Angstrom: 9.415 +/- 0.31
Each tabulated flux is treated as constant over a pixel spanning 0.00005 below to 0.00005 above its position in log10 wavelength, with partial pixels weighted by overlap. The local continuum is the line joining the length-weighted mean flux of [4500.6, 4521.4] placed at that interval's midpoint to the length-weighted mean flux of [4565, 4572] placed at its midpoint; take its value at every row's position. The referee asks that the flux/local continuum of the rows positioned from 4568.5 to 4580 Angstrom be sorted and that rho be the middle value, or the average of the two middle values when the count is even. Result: 1.029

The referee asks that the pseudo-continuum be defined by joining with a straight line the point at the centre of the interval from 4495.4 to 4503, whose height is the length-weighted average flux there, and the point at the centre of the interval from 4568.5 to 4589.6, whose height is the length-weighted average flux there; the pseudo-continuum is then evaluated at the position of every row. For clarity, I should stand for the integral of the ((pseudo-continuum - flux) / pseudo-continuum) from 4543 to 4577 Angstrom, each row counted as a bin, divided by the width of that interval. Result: 0.016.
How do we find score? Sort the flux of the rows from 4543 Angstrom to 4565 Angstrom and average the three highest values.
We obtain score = 9.9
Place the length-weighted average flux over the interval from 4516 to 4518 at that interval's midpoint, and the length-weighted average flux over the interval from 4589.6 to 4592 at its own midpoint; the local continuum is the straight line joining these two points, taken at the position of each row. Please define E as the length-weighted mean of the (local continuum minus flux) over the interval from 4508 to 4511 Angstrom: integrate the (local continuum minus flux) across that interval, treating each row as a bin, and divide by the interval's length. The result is 0.38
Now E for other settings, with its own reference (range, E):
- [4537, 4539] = -0.08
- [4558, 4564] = -0.22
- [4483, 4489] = 0.59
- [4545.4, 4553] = 0.78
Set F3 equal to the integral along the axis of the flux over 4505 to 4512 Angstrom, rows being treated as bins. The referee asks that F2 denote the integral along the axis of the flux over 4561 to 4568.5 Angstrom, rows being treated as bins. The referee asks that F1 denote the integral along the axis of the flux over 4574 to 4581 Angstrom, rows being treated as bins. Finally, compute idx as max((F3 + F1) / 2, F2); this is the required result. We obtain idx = 69.9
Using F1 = 65.4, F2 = 69.9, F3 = 68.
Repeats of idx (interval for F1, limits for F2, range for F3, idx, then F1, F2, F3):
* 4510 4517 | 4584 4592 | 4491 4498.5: 73.4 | 67.4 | 73.4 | 70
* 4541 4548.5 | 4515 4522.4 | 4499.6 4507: 70.9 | 66.3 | 70.9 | 73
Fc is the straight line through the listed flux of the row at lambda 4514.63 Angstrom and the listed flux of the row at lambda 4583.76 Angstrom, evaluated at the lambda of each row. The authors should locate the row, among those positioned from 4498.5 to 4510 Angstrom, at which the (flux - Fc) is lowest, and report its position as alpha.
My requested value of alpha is 4508.40 Angstrom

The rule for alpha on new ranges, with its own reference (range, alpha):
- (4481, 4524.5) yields 4481.49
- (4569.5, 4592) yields 4571.11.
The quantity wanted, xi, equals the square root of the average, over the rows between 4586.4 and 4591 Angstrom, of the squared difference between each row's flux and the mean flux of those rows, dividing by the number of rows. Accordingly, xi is 0.30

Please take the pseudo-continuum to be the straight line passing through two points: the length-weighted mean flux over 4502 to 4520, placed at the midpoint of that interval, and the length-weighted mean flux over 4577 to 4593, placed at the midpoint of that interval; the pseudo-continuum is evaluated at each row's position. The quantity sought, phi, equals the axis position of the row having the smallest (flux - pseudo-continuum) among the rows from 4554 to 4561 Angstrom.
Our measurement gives 4555.35 Angstrom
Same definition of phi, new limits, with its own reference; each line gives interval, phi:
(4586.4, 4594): 4592.21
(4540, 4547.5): 4546.97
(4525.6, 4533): 4526.08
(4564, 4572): 4571.11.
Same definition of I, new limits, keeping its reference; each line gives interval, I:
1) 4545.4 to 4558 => 0.046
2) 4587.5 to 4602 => -0.018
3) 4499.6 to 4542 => -0.010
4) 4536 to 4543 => -0.032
